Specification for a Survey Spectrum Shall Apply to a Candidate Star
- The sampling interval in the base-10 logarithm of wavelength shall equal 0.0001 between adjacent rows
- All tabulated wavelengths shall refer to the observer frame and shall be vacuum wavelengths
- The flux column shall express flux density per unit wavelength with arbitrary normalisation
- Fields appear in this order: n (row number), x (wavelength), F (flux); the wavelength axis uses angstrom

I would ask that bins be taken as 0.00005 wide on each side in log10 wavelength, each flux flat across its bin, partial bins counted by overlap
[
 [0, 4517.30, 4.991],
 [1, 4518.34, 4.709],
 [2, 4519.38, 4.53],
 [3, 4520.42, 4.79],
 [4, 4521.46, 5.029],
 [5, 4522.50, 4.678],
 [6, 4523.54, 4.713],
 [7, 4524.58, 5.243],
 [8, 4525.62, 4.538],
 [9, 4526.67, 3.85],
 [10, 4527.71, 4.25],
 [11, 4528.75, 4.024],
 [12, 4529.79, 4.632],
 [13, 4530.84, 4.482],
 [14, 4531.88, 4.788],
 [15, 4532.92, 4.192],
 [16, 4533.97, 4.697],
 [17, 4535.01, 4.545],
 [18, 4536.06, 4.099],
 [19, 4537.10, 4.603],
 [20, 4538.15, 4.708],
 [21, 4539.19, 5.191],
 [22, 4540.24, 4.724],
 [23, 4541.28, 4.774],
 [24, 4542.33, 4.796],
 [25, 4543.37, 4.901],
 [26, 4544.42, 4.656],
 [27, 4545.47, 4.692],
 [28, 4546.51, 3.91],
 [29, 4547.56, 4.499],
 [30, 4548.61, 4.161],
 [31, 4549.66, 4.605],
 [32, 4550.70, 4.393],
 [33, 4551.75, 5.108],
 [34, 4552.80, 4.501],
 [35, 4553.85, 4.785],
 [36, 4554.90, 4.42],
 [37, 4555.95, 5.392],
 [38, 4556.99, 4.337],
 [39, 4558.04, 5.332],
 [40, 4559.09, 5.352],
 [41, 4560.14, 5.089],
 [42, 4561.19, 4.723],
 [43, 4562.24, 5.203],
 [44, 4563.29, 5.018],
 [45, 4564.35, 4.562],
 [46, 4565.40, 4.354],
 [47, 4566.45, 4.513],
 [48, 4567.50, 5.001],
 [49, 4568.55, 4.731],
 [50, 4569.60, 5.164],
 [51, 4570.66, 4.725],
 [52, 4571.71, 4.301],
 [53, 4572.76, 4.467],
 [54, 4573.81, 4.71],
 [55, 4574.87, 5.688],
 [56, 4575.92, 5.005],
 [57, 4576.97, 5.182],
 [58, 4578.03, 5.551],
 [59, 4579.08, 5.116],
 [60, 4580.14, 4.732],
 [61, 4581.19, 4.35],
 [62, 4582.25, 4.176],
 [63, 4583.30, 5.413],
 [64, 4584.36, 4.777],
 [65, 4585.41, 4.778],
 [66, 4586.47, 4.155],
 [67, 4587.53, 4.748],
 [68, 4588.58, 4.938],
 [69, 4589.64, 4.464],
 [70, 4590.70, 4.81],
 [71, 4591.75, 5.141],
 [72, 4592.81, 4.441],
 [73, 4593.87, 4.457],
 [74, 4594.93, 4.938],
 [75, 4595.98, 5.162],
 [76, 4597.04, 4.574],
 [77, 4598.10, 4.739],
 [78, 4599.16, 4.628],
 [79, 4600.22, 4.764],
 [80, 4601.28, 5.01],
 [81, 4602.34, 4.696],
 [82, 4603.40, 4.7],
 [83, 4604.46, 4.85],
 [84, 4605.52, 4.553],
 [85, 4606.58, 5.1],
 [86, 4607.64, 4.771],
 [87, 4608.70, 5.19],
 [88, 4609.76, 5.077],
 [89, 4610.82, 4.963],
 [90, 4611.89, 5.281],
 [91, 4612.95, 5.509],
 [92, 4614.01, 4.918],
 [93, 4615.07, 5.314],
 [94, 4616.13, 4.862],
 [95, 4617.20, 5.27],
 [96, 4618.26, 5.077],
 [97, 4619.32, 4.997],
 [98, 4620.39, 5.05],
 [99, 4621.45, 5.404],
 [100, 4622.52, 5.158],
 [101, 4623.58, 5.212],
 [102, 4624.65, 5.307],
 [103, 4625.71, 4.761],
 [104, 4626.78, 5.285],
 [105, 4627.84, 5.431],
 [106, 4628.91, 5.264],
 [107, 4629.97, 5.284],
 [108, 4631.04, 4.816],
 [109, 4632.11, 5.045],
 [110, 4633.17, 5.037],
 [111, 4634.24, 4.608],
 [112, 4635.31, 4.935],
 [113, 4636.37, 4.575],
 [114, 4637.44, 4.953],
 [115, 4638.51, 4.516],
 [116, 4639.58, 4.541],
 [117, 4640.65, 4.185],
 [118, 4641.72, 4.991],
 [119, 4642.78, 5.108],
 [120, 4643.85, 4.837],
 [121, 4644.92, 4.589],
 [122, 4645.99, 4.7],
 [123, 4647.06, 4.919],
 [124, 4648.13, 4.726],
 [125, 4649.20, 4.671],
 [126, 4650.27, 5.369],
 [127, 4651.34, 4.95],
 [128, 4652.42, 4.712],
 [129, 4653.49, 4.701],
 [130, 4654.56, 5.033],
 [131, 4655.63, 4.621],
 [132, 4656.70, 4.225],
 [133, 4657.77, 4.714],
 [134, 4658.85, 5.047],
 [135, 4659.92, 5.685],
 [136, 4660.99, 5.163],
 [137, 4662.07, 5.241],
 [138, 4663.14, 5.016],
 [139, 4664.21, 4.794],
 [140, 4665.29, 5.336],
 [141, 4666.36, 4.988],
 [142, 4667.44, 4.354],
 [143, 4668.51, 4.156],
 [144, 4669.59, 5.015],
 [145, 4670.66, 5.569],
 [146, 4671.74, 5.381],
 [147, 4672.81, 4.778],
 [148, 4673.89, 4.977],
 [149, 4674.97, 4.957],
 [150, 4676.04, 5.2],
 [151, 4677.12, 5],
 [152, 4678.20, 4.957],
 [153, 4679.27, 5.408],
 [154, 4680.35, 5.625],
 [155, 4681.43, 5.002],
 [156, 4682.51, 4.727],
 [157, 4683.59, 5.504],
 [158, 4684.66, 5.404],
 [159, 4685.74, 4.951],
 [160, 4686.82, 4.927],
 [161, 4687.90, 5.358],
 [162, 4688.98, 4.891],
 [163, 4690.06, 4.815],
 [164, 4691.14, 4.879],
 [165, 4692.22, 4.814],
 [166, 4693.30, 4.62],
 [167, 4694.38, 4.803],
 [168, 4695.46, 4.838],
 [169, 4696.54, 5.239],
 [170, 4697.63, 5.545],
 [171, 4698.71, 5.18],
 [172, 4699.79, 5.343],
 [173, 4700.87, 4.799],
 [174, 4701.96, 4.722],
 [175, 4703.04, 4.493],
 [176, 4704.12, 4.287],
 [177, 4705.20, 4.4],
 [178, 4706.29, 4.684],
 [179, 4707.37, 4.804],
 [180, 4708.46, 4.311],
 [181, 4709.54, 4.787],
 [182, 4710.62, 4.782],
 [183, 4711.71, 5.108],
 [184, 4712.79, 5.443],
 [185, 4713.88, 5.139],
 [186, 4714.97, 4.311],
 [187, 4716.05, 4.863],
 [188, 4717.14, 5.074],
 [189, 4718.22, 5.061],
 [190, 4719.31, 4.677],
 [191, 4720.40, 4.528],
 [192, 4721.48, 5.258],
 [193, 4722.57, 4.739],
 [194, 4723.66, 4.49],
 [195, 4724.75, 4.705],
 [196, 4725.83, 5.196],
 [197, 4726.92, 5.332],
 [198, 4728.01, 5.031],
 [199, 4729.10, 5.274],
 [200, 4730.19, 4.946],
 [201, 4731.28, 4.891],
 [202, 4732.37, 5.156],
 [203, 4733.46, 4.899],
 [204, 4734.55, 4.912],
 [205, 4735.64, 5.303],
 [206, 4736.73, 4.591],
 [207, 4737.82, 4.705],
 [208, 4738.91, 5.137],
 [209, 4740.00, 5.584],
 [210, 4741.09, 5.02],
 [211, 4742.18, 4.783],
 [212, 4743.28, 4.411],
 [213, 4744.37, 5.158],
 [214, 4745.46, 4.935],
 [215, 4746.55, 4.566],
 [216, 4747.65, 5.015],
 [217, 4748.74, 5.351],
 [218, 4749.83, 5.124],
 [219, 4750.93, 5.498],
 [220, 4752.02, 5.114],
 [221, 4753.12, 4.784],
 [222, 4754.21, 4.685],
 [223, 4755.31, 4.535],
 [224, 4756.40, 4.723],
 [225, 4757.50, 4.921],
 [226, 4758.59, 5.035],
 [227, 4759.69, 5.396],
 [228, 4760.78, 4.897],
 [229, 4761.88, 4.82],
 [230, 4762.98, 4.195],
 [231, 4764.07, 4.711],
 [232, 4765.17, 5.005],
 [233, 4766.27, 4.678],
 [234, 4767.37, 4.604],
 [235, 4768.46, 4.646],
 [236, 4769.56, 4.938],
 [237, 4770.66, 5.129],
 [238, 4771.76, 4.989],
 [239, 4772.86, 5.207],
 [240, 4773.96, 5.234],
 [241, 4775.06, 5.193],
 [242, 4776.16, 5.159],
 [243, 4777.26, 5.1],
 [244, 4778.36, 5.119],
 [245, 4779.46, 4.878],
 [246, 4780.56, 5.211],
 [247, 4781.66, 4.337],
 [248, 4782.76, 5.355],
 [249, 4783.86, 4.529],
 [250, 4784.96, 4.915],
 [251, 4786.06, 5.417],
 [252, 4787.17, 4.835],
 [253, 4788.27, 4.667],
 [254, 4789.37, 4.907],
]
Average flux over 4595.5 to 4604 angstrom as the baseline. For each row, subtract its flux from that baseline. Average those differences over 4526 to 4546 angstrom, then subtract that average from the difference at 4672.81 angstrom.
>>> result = -0.22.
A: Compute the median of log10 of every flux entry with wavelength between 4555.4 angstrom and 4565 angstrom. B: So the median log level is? 0.707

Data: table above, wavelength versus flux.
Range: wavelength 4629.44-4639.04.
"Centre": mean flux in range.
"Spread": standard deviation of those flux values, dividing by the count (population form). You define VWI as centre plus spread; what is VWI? 5.10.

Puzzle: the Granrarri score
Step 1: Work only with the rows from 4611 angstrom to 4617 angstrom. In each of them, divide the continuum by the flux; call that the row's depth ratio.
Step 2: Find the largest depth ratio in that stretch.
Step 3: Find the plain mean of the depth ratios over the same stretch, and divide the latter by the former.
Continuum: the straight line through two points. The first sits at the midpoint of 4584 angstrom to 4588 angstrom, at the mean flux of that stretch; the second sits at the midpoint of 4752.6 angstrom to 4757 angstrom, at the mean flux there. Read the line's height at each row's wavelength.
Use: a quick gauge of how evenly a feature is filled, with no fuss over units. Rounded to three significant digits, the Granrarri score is 0.941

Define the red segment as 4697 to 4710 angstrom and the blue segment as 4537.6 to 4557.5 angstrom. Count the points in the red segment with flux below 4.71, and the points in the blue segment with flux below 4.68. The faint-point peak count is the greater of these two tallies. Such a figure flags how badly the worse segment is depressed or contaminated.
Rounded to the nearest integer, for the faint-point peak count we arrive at 9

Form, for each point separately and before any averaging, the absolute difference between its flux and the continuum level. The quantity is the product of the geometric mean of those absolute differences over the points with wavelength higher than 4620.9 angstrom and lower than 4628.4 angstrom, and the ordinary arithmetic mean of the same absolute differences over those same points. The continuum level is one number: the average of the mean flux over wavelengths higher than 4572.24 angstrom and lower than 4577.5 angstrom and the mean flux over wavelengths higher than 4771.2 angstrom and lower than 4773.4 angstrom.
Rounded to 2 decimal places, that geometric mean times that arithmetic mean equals 0.06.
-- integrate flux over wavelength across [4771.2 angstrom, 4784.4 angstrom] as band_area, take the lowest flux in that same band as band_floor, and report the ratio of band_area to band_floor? 15.3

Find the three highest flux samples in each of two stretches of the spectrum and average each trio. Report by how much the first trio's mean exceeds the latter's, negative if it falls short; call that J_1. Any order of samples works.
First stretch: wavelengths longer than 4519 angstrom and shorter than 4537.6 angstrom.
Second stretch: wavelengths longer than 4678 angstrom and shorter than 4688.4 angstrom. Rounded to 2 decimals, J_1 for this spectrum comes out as -0.49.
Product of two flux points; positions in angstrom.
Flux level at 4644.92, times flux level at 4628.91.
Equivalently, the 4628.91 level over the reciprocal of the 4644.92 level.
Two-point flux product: 24.2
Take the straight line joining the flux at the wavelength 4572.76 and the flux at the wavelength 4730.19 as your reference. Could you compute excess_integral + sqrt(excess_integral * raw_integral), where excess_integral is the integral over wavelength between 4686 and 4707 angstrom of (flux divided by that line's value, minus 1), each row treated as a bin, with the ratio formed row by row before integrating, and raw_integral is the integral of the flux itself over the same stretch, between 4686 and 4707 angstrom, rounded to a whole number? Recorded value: 4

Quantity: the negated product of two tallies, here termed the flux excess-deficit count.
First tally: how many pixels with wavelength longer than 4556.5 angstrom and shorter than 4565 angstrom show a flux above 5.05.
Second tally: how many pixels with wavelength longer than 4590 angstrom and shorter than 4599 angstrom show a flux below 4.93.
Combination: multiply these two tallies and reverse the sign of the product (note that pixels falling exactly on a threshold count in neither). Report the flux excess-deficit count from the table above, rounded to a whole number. -20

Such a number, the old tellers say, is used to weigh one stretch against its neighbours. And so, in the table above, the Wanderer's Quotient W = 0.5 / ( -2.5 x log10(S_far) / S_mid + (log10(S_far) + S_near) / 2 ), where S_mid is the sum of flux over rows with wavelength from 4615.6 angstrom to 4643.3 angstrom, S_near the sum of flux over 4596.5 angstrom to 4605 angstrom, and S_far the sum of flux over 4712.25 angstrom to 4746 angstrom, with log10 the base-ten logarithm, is 0.025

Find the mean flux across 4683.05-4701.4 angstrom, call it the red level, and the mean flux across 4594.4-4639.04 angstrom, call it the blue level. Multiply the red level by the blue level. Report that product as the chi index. 25.2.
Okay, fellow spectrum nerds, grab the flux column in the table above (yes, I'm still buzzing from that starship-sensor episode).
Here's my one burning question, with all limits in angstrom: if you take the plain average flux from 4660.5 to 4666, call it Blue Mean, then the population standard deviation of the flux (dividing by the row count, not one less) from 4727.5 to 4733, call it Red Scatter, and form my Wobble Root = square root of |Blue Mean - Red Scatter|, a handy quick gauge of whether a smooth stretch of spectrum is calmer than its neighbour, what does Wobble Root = 2.23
